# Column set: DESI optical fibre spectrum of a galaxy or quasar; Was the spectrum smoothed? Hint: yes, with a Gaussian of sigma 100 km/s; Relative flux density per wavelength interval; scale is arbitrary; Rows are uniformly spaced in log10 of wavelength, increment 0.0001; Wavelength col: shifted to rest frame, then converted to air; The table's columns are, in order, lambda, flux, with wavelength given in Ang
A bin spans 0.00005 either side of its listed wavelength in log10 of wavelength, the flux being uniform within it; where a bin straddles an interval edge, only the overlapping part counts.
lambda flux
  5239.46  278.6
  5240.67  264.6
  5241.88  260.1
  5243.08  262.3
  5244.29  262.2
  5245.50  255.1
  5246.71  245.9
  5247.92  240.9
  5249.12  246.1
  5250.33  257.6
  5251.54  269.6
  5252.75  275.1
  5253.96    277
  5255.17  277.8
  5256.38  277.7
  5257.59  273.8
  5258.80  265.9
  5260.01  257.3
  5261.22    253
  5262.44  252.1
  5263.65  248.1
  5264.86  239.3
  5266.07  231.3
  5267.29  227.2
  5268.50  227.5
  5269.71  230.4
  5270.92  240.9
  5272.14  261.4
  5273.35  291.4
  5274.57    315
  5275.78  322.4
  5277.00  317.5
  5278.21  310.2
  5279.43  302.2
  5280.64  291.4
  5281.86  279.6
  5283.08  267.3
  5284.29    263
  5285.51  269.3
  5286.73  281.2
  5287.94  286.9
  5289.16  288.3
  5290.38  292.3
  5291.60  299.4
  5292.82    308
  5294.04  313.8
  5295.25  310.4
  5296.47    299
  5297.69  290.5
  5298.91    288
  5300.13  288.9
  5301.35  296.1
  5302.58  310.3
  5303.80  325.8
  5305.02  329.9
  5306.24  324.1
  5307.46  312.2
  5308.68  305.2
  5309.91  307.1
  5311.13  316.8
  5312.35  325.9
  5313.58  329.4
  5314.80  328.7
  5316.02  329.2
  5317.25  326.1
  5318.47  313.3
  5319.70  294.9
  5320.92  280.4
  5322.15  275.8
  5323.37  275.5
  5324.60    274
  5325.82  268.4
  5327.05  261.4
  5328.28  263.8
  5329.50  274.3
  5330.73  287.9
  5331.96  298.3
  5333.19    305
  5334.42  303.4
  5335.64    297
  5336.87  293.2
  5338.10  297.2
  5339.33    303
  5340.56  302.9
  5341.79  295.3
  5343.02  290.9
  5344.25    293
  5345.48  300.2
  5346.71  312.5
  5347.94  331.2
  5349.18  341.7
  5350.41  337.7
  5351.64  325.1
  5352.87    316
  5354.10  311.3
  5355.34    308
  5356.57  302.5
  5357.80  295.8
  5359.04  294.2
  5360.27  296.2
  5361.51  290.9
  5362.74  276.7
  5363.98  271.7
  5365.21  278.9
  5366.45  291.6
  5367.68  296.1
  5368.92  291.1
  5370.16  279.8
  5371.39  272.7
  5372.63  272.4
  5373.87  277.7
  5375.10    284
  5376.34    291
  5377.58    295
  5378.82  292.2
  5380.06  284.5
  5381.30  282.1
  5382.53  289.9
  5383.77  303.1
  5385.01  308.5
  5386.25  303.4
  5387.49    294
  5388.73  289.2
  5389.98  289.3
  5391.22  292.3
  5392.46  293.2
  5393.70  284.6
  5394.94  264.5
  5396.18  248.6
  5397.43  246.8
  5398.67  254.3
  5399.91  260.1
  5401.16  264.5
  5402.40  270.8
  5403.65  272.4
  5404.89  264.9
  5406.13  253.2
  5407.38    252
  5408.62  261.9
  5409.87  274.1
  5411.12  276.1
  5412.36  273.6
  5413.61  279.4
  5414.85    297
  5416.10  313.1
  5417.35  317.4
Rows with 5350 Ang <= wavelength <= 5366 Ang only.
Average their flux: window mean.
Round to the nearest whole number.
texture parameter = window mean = 300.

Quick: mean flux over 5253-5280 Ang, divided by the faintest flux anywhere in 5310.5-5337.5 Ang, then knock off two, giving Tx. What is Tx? -0.97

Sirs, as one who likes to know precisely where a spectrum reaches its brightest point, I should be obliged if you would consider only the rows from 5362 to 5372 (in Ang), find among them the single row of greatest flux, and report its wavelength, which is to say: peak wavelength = 5367.68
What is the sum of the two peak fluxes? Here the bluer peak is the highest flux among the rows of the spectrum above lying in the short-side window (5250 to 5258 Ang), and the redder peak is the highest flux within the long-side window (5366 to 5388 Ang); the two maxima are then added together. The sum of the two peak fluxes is 586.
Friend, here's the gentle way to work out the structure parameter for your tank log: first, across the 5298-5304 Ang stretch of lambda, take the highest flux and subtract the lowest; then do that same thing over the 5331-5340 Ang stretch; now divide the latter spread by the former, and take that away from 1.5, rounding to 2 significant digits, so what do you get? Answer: 1.2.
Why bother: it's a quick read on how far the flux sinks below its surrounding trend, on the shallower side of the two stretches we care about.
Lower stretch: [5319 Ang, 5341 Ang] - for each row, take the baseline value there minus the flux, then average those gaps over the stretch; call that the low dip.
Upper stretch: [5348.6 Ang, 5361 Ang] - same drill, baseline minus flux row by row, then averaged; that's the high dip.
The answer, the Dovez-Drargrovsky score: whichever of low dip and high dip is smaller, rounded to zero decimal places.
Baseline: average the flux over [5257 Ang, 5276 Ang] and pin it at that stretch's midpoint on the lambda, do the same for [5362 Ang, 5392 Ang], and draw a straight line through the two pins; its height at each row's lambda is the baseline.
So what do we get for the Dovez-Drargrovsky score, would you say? -31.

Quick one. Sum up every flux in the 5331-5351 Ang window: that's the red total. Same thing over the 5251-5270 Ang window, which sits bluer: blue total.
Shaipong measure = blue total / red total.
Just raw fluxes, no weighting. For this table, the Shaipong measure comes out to 0.83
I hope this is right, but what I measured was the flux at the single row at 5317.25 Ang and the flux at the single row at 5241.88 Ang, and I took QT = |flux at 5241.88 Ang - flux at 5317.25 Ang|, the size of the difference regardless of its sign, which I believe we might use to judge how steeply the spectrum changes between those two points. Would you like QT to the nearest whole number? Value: 66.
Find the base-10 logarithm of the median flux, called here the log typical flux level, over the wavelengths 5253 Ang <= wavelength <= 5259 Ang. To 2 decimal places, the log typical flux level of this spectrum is 2.44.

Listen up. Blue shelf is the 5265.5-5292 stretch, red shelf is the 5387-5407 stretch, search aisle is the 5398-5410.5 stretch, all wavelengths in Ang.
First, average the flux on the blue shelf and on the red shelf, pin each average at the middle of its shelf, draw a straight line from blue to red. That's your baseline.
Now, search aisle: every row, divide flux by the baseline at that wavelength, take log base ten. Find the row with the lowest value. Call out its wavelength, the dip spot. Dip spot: 5407.38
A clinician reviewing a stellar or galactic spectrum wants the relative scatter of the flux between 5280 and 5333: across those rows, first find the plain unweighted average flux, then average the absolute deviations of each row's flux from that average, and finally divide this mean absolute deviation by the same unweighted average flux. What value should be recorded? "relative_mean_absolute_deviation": 0.060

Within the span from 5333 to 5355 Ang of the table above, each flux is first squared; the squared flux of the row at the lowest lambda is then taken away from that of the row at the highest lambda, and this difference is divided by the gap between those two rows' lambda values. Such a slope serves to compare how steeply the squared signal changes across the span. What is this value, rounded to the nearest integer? 186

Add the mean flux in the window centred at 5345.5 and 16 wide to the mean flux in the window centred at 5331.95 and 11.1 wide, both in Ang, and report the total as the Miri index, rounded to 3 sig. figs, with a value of 598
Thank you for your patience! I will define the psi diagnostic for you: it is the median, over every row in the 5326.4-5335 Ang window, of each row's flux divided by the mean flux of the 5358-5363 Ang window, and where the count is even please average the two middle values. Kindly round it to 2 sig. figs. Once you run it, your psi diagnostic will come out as 0.99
